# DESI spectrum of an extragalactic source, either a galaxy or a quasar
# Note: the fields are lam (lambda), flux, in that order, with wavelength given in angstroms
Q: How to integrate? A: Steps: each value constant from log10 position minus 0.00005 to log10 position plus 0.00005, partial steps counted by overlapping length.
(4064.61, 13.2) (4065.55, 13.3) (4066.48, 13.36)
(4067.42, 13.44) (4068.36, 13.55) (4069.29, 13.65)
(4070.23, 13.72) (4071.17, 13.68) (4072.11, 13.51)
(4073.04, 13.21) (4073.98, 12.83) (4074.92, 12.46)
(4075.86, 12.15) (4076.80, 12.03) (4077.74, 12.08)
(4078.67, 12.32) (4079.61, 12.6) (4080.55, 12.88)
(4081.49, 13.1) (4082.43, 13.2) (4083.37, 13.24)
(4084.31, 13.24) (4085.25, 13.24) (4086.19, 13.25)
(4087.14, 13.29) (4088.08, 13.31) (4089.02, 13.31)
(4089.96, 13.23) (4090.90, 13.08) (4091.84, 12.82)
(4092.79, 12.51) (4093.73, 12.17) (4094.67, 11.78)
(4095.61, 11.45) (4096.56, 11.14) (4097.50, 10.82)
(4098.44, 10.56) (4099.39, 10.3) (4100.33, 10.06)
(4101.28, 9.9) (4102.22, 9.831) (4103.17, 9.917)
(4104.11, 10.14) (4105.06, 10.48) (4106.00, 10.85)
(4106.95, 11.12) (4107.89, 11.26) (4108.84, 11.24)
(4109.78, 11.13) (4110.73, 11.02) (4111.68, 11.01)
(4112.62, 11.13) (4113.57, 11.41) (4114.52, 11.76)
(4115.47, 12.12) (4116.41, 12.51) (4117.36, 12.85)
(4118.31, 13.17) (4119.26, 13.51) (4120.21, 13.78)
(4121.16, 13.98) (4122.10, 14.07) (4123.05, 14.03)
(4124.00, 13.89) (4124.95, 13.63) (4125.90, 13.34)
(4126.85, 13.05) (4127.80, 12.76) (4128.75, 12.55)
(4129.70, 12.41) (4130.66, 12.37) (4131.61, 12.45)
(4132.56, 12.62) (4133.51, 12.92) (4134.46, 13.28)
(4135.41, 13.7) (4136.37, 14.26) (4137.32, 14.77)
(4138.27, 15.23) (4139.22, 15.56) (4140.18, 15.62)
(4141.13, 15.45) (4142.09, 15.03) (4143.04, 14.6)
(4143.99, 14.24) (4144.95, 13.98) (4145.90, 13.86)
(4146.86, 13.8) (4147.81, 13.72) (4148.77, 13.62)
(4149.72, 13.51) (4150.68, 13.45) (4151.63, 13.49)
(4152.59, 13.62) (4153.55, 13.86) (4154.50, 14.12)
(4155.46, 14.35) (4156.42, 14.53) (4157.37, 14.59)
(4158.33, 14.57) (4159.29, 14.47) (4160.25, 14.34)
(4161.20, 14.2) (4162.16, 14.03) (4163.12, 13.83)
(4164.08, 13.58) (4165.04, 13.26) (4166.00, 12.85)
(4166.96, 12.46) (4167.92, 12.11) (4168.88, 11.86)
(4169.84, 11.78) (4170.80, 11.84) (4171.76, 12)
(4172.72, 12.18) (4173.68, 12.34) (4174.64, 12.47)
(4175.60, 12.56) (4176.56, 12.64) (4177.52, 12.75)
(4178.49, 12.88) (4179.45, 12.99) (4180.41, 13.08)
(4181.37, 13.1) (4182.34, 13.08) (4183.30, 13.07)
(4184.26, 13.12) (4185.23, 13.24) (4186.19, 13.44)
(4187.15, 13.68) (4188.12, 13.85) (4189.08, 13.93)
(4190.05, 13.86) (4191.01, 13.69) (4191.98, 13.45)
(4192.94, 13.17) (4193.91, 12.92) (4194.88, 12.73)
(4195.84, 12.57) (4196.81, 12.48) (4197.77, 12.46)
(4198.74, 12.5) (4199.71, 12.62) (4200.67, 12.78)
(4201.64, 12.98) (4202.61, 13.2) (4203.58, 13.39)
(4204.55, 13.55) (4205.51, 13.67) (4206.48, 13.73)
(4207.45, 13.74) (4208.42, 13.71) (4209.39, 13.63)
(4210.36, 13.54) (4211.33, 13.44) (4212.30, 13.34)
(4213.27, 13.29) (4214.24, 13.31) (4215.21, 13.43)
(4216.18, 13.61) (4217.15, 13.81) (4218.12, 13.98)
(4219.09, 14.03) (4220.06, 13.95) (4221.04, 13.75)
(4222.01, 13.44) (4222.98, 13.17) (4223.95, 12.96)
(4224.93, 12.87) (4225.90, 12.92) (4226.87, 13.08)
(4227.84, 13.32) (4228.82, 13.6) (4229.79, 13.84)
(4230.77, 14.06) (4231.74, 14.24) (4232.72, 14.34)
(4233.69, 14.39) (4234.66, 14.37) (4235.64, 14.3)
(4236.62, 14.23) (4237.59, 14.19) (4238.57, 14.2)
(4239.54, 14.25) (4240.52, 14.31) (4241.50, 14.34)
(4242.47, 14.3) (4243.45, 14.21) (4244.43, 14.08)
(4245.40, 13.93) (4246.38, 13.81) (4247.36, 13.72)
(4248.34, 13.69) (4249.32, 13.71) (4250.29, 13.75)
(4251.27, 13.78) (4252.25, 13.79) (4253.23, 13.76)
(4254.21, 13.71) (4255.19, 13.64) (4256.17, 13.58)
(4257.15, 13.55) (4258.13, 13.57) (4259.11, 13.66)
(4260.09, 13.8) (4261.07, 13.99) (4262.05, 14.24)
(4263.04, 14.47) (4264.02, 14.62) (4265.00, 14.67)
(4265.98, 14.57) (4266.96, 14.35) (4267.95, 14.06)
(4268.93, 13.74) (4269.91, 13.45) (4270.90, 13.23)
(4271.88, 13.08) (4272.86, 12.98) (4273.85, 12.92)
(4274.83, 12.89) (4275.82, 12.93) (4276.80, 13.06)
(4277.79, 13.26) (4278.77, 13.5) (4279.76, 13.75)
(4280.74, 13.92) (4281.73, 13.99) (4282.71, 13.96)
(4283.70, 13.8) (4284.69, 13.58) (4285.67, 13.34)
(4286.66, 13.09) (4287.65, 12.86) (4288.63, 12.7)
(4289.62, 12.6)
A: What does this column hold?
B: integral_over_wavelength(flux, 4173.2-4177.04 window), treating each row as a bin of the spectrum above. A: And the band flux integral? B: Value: 48.1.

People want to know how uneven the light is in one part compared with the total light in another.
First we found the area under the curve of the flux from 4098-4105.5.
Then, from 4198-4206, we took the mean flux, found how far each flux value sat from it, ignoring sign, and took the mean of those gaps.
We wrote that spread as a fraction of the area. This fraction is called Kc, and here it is 0.0048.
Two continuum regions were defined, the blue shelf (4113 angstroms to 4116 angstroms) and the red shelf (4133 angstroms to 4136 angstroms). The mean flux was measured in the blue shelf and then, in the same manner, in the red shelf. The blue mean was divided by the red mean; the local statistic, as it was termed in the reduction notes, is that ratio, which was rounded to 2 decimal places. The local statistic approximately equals 0.88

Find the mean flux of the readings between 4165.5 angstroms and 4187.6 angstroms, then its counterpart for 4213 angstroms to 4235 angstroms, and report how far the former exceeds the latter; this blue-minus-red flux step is -1.0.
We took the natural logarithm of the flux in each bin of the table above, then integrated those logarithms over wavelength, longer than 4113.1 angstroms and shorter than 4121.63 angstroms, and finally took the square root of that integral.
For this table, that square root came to 4.66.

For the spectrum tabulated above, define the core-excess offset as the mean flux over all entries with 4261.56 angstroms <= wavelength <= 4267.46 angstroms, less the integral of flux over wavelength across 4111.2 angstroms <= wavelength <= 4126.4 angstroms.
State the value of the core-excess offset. -181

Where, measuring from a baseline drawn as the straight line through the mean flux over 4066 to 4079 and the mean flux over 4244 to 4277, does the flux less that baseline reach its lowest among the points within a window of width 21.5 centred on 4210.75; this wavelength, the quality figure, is 4200.67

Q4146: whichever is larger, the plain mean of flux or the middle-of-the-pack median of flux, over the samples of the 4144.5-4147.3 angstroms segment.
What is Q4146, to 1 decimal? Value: 13.9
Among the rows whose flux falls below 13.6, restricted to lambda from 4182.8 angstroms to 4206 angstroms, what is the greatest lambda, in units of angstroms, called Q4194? 4204.55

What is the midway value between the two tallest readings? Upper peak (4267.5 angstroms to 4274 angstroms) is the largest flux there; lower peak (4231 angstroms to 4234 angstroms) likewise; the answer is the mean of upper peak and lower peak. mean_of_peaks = 14.2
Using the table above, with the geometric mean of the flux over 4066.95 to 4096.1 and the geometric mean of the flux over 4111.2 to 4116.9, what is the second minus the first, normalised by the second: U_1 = -0.11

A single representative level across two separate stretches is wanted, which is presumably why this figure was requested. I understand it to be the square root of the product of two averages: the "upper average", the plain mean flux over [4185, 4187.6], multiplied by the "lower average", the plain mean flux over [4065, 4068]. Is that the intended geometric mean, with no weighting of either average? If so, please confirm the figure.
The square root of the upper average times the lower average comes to 13.4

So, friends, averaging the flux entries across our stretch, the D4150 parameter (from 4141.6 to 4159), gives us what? 14.1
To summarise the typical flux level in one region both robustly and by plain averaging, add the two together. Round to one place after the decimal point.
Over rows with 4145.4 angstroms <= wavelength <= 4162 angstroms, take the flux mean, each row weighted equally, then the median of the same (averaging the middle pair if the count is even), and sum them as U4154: 27.9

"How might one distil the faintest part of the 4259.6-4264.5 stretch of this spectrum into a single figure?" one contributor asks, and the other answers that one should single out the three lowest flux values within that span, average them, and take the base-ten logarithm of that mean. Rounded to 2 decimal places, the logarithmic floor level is 1.15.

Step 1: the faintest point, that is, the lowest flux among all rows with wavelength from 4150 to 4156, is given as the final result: 13.45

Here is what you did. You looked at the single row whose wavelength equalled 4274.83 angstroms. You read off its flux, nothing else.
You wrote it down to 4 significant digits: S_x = 12.89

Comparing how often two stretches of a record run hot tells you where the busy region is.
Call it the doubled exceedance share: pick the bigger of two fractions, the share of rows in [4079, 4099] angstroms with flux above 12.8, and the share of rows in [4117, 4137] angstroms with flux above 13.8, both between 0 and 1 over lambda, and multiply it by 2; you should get 1.24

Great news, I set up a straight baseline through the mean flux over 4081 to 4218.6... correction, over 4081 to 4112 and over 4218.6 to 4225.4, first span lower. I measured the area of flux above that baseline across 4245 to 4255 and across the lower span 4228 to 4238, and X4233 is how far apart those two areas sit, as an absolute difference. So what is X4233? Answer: 6.0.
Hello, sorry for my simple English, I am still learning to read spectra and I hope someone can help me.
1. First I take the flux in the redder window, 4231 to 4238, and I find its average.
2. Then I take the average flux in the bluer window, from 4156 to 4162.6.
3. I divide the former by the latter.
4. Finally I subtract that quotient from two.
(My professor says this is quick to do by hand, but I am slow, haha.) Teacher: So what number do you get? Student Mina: 1.01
